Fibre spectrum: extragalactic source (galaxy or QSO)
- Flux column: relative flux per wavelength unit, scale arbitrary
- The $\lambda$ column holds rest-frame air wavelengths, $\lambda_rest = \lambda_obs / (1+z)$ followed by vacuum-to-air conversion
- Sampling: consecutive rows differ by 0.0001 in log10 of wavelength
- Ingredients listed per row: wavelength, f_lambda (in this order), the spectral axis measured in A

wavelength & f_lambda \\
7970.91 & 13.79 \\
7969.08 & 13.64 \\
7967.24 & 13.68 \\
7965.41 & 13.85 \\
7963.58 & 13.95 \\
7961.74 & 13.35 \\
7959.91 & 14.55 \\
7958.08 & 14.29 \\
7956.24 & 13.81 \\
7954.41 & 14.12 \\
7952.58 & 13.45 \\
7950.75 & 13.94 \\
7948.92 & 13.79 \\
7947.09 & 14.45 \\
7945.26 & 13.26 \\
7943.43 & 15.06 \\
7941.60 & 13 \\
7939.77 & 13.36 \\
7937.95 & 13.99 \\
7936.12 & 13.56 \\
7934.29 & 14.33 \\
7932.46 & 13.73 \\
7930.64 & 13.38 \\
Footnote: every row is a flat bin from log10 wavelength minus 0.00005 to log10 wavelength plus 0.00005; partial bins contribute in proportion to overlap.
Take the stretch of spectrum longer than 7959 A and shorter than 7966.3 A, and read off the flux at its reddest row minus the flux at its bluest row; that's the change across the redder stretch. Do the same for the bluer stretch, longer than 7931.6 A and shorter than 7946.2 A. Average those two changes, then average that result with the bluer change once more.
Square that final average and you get 0.28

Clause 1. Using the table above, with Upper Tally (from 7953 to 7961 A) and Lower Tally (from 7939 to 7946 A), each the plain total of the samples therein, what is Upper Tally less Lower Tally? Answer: 2.1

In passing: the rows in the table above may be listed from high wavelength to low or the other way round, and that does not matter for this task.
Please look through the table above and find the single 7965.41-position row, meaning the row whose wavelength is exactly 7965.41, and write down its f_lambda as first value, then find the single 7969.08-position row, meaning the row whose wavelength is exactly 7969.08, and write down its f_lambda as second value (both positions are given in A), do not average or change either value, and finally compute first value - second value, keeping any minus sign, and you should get 0.2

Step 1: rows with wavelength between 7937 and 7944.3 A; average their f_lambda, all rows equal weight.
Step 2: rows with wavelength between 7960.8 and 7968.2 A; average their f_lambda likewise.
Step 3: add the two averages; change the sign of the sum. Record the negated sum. -27.6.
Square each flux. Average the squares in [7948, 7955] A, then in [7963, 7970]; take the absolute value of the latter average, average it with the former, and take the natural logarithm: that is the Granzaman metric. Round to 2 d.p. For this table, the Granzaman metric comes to 5.25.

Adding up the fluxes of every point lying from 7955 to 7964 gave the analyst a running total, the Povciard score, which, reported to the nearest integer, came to 70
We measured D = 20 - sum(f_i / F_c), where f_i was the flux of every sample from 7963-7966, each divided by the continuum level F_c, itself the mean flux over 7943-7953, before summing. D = 18.01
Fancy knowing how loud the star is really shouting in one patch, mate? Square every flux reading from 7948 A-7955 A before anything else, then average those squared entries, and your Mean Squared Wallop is 191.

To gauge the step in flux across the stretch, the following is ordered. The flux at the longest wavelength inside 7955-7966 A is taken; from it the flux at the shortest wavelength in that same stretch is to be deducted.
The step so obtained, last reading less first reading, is 0.0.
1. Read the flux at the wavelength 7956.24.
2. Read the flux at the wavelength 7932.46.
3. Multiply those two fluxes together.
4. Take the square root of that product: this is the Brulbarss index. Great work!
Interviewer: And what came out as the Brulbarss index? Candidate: 13.8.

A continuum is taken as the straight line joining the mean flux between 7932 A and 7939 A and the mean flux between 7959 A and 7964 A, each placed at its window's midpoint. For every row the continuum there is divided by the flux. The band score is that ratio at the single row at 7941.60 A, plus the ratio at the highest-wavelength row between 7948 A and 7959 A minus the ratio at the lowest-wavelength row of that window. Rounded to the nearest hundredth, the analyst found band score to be 1.04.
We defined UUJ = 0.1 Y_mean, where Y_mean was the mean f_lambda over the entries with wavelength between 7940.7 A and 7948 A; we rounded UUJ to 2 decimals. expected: 1.39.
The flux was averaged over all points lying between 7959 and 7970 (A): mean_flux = 13.84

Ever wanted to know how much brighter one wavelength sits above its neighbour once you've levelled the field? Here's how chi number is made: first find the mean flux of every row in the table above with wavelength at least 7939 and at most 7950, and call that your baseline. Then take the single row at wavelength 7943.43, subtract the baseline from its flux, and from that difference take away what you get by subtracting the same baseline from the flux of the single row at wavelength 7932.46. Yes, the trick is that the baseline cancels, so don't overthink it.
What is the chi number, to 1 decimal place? 1.3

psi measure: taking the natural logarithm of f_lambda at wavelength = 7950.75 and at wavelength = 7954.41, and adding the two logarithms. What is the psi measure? 5.28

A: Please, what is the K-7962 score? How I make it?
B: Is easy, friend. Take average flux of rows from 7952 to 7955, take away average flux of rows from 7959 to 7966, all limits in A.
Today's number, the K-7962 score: -0.14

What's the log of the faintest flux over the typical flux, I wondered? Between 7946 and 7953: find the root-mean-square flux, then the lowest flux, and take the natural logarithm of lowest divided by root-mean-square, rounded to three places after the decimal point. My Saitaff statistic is -0.034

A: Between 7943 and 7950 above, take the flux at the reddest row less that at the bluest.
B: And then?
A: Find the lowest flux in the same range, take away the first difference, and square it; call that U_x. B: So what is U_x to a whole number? 211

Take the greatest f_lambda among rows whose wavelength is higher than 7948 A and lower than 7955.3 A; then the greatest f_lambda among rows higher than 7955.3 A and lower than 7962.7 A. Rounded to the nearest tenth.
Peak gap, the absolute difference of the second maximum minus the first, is 0.4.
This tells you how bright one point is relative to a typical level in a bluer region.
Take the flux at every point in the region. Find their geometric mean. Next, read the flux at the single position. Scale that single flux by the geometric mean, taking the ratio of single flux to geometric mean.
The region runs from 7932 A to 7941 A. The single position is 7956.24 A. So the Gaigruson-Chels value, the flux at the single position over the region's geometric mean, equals 1.00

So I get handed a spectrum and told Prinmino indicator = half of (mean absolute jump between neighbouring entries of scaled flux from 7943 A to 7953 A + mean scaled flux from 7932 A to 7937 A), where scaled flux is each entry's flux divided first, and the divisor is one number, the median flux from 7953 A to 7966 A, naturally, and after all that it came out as 0.528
